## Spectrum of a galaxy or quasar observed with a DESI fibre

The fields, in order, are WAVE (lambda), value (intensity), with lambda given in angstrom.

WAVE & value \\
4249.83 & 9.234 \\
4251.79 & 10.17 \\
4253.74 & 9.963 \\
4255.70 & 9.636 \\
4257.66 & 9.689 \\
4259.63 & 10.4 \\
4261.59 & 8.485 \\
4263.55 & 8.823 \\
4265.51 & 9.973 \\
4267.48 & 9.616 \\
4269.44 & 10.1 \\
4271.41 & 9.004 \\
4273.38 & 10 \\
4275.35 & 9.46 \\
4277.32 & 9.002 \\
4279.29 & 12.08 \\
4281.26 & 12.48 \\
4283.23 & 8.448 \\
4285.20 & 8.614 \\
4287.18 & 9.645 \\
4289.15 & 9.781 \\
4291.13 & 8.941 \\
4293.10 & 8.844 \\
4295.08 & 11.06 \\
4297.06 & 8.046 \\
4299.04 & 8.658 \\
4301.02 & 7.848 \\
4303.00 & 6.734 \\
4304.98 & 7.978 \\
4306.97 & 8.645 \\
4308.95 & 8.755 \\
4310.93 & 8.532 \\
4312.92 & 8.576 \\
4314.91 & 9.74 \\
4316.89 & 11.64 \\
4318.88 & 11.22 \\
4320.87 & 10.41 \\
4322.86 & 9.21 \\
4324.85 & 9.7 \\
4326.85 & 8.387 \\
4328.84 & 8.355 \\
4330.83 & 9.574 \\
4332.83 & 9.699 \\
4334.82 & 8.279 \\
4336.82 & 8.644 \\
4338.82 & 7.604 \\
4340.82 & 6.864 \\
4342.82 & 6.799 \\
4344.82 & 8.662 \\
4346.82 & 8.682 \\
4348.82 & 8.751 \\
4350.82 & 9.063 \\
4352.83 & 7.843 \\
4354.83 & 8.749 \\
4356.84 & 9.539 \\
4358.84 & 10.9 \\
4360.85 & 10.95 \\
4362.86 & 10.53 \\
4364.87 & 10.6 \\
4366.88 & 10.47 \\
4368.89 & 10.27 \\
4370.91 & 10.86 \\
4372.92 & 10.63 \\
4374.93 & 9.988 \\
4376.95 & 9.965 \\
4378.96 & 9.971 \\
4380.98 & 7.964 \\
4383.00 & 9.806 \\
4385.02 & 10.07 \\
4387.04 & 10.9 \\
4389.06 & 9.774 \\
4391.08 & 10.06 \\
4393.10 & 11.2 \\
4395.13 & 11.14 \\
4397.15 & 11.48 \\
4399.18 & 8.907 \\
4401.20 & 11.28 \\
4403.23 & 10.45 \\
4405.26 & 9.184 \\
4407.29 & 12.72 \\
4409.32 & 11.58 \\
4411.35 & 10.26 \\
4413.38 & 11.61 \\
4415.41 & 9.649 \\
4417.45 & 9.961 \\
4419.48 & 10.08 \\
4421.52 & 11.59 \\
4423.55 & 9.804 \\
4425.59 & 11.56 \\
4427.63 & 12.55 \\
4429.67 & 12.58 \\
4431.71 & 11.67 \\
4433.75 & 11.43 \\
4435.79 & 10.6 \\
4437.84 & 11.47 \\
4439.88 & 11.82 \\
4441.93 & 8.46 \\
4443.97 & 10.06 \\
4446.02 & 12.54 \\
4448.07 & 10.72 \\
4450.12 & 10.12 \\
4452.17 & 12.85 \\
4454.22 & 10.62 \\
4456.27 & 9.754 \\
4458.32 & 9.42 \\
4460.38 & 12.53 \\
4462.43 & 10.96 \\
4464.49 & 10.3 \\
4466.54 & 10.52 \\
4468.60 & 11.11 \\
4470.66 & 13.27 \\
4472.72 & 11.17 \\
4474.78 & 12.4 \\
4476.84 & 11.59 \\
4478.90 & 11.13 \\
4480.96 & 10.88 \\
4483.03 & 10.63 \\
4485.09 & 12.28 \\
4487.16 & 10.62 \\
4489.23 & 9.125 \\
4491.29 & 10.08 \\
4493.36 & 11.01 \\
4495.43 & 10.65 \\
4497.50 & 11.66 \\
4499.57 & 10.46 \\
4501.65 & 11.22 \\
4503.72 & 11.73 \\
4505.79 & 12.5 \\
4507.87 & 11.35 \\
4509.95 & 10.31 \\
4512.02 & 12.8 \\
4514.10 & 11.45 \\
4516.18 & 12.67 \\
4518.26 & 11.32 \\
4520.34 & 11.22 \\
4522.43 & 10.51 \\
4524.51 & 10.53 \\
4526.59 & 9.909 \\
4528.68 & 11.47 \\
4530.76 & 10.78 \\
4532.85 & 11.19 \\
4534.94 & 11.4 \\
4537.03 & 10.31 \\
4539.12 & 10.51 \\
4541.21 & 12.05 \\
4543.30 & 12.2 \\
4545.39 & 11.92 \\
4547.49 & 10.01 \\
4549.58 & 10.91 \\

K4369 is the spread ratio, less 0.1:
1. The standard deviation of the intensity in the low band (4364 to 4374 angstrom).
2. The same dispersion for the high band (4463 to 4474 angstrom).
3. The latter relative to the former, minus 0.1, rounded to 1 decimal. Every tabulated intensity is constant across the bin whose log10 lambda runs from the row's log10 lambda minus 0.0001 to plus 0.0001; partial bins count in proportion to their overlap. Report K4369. 5.3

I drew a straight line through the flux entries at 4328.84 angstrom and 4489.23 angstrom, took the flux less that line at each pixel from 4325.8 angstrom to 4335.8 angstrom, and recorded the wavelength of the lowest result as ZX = 4334.82 angstrom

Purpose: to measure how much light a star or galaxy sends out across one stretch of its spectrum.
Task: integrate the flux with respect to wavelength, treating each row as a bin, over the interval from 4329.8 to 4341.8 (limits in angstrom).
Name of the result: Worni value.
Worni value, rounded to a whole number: 101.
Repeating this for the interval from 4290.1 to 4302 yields 106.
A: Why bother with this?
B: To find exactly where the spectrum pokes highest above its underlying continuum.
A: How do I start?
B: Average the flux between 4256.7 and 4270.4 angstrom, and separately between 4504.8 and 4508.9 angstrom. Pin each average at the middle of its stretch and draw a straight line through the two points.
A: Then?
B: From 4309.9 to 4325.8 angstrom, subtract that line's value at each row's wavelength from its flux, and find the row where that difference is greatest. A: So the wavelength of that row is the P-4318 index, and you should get 4316.89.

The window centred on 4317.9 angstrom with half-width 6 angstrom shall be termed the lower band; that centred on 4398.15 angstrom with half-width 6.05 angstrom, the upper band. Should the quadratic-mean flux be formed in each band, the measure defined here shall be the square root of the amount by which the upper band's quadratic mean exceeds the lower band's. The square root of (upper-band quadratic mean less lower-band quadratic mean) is 0.77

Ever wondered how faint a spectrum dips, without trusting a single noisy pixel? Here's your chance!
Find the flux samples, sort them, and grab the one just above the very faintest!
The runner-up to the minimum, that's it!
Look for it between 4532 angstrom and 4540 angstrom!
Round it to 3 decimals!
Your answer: 10.510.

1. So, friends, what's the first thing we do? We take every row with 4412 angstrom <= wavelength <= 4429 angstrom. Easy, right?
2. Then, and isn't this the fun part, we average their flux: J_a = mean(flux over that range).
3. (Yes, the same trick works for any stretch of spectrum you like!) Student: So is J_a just 10.9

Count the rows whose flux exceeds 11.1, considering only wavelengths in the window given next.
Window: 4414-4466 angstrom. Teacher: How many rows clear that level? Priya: 11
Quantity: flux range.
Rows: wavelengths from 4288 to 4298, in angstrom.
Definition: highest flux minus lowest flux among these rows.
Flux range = 3.0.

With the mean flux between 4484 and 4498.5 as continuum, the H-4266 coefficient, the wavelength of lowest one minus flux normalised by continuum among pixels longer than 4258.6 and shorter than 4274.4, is 4259.63 angstrom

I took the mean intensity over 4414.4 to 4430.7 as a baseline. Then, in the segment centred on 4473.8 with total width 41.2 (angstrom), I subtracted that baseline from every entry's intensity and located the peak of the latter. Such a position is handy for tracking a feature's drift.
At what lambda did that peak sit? 4470.66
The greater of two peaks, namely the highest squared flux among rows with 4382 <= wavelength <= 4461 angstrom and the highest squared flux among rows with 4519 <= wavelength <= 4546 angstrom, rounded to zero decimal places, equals 165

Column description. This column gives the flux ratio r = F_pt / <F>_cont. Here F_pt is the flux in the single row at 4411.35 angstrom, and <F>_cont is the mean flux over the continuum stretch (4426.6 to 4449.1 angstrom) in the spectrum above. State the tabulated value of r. 0.91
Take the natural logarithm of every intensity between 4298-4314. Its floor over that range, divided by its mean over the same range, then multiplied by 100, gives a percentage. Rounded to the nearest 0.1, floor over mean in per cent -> 90.7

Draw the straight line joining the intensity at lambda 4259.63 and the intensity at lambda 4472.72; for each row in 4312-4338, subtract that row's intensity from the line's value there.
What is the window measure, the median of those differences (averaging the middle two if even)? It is 1.1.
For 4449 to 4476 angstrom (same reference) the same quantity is 0.2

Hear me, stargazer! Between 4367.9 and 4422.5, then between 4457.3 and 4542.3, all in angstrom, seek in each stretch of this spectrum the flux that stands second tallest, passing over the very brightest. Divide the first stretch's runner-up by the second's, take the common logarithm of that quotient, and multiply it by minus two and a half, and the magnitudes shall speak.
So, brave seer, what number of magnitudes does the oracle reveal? 0.11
